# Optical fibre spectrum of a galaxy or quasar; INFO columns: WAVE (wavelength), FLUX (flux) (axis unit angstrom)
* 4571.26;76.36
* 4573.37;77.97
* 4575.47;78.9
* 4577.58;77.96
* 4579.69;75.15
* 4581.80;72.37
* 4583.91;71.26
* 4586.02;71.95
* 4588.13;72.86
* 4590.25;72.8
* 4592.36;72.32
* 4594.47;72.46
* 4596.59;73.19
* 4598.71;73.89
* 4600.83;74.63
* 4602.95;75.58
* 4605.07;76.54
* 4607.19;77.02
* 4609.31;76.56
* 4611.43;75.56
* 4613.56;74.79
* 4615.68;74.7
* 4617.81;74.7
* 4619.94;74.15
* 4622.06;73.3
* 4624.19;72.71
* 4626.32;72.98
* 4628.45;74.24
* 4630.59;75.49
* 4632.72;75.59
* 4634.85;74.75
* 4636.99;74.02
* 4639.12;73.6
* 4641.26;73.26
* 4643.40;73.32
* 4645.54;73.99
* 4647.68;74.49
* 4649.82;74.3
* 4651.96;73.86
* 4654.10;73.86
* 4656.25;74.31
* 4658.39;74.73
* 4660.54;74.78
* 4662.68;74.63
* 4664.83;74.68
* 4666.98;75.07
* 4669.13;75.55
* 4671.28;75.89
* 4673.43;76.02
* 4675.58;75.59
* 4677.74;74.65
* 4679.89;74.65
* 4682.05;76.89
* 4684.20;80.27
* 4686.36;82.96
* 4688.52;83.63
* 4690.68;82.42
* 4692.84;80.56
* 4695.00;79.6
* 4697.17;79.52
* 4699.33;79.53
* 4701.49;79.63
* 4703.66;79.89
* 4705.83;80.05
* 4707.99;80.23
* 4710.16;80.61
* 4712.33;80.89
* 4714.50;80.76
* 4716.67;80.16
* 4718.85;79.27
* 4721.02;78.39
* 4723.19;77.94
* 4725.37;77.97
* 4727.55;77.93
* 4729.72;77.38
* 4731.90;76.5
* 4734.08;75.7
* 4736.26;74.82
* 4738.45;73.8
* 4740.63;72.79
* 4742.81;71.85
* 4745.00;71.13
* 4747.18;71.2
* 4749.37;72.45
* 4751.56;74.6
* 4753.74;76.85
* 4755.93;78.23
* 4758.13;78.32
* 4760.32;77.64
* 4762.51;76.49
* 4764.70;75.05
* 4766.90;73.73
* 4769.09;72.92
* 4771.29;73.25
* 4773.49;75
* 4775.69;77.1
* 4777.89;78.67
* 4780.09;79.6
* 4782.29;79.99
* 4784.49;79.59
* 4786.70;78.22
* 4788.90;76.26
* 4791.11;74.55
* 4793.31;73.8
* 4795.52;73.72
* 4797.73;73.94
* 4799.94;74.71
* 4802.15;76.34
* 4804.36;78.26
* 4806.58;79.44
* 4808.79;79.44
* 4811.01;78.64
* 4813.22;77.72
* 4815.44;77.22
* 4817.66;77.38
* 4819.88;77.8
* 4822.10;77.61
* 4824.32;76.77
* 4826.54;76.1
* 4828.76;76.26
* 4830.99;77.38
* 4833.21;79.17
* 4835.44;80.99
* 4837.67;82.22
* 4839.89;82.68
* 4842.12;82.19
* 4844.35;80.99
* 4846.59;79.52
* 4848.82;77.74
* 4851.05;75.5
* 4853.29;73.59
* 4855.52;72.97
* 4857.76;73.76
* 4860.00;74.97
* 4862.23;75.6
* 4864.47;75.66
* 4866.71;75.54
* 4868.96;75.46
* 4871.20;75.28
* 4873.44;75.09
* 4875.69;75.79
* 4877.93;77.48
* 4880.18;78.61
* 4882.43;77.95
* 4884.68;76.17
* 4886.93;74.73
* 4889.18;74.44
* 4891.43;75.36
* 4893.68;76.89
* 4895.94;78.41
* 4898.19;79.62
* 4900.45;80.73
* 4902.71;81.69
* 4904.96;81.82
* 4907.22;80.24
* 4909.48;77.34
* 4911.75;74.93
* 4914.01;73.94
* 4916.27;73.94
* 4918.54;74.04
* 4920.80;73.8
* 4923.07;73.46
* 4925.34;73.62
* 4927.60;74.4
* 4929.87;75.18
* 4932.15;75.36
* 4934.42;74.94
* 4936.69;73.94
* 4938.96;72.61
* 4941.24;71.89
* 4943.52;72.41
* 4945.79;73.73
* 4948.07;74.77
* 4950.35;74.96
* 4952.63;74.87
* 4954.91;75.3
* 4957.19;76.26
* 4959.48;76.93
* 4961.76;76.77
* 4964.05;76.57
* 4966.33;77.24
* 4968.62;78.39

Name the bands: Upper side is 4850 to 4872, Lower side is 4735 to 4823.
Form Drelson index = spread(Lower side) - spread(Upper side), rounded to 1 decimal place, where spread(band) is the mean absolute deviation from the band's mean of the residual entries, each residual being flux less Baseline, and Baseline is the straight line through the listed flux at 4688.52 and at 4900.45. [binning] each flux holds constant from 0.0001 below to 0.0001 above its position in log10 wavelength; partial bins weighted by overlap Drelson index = 1.5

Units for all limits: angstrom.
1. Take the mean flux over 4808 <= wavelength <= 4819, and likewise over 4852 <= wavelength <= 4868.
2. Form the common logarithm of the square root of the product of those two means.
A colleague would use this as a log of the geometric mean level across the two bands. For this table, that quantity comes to 1.88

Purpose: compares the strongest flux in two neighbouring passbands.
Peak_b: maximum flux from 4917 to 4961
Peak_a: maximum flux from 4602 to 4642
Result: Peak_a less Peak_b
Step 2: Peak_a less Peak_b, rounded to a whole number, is 0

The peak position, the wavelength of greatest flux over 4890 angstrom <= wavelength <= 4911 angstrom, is 4904.96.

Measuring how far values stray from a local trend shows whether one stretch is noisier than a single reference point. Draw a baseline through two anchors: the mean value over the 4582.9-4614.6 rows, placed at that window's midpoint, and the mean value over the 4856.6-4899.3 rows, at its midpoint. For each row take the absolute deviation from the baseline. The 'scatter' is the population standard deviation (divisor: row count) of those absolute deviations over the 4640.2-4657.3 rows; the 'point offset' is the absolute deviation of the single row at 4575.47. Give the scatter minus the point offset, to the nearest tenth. -4.6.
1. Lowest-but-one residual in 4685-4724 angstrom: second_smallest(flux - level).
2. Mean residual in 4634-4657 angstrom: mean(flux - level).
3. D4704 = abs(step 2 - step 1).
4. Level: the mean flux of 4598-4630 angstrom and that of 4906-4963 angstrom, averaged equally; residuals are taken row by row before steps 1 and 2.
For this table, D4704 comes 4.4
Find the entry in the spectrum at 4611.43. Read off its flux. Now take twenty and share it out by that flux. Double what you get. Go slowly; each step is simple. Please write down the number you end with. 0.529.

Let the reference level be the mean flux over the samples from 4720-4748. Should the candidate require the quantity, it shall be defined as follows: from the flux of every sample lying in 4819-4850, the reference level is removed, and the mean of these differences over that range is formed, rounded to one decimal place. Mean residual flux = 3.9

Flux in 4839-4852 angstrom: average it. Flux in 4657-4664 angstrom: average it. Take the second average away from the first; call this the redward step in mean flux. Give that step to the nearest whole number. 5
